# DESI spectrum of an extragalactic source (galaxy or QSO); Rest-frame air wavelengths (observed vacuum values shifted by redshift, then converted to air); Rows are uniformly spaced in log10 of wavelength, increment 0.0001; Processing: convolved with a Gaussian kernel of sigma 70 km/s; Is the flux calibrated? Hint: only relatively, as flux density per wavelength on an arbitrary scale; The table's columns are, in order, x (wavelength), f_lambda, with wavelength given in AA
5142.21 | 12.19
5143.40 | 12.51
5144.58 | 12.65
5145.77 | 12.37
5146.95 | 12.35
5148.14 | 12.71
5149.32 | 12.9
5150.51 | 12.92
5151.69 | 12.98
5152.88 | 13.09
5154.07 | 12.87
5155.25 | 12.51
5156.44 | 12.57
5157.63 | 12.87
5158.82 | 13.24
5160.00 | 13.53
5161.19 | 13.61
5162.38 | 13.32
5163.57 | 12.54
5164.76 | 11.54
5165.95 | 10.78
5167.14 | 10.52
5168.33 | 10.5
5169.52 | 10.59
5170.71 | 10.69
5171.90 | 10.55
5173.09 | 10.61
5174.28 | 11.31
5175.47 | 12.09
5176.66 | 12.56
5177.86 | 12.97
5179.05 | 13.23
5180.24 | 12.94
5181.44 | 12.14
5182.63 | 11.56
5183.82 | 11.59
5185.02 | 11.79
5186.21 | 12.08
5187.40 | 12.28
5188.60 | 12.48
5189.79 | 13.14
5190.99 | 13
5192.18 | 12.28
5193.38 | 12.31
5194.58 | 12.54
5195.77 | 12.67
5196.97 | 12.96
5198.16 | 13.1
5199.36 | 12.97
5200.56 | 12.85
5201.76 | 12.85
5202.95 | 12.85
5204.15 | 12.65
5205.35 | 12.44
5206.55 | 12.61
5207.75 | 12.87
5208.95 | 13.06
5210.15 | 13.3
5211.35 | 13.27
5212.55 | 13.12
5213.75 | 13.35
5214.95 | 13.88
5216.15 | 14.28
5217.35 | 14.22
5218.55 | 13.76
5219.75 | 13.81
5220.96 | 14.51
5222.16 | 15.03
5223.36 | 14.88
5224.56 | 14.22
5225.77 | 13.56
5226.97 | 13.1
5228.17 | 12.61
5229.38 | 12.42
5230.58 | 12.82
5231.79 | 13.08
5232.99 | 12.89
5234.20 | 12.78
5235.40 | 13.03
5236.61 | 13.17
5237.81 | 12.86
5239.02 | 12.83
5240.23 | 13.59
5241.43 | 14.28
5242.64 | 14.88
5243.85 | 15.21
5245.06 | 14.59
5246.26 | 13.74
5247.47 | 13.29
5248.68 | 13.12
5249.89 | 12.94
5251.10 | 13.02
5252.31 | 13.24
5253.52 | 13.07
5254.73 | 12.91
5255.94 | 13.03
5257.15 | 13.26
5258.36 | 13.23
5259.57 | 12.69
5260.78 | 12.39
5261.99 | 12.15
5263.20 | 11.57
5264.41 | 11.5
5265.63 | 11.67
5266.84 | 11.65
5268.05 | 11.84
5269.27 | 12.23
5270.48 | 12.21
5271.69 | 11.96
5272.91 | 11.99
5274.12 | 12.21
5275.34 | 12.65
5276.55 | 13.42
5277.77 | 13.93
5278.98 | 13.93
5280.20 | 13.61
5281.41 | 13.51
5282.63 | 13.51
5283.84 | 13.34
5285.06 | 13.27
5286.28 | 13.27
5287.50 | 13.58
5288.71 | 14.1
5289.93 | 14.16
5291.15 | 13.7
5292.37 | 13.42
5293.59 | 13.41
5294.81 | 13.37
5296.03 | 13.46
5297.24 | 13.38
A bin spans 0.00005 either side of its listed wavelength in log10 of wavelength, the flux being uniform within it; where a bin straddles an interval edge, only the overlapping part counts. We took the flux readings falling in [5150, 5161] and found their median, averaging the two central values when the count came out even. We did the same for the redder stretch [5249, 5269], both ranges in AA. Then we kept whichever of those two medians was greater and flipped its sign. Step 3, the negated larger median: -12.9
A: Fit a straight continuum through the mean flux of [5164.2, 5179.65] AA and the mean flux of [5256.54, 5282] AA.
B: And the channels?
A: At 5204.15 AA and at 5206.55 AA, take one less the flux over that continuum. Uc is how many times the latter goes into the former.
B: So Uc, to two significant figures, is 1.1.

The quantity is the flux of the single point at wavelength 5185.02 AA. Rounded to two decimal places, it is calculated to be 11.79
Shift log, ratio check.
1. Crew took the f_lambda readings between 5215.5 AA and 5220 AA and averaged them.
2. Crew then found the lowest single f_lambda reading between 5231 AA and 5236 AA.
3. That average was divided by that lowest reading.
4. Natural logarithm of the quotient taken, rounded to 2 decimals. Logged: 0.09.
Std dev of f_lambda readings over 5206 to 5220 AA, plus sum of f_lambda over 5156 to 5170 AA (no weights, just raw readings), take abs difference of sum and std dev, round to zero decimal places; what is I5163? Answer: 145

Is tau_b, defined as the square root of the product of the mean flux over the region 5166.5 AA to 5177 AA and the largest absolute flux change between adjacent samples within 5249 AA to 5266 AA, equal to 2.5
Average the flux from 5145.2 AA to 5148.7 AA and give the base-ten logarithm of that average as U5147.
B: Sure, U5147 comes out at 1.10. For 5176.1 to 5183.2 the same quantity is 1.10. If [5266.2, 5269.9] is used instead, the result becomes 1.08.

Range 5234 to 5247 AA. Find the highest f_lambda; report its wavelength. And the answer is 5243.85 AA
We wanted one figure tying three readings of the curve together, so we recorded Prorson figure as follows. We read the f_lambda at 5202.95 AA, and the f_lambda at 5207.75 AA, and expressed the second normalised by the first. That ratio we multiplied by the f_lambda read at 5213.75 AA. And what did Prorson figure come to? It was 13.4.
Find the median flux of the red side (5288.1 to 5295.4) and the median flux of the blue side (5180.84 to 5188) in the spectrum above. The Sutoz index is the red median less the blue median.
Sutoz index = 1.6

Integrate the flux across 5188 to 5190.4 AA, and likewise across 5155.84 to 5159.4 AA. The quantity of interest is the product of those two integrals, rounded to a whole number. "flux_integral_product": 1406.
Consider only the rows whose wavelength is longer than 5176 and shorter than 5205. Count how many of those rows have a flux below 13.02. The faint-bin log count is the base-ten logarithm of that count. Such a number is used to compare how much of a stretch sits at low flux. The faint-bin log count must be 1.3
